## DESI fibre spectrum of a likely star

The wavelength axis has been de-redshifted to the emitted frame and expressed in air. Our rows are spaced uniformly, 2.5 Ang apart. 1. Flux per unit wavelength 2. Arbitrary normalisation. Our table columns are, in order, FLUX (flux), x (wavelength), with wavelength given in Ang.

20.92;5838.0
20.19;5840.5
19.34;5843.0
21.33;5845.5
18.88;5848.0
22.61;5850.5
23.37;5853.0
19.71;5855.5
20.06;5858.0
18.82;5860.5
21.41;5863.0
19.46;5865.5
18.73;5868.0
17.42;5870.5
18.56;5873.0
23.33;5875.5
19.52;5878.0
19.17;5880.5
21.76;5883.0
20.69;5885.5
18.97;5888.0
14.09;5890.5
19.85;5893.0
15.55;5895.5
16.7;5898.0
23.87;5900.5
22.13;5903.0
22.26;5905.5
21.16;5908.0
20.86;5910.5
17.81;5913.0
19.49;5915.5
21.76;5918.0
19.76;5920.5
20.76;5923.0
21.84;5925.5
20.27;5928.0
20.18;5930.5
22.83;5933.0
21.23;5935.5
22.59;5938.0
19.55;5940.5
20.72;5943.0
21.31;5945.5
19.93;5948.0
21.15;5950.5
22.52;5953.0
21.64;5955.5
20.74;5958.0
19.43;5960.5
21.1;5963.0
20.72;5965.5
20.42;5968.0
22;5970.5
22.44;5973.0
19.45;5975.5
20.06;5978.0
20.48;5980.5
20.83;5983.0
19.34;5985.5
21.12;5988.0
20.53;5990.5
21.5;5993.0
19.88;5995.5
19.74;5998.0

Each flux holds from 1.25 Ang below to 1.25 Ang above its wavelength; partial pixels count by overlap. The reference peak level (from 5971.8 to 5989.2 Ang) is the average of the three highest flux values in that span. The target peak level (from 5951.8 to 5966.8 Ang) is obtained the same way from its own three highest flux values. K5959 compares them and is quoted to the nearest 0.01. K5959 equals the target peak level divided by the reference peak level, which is 1.01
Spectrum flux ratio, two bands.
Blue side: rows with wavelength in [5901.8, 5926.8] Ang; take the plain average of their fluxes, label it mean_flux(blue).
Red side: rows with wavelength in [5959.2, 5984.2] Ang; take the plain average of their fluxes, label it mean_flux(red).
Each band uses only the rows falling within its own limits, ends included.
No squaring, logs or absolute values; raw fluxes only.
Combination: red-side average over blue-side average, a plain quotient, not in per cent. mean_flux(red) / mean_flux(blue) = 1.00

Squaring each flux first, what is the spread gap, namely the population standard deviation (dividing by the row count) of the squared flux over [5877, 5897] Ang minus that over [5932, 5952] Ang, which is 40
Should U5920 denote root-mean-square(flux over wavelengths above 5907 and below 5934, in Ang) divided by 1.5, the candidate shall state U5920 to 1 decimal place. 13.8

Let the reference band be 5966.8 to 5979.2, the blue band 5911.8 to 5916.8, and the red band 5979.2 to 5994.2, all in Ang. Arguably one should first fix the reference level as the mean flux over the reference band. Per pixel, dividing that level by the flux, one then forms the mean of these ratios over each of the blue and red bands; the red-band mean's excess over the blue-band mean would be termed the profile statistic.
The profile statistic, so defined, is -0.11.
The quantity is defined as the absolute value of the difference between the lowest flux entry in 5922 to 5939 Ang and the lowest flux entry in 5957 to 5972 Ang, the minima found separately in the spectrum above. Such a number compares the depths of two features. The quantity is 0.75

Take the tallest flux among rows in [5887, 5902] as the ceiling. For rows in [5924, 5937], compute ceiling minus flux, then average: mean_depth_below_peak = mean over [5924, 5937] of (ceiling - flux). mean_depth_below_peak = 2.6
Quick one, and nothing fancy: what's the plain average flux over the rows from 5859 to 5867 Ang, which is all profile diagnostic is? 19.9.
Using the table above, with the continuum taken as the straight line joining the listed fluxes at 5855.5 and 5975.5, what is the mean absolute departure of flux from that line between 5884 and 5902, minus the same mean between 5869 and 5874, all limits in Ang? 0.99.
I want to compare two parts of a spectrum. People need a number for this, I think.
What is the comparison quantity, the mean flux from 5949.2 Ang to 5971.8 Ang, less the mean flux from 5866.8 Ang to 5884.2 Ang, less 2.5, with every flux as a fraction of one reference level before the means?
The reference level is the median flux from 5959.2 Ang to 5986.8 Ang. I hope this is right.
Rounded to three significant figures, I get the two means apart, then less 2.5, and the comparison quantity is -2.44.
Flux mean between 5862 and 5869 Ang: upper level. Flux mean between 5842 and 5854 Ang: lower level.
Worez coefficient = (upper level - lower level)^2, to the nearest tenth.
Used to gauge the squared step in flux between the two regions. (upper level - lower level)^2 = 1.5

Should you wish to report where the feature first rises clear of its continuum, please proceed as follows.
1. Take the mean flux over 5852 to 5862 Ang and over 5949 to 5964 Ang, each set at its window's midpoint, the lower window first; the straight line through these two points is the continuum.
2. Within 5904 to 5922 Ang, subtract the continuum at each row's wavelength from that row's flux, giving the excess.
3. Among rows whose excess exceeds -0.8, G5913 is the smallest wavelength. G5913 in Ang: 5905.5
